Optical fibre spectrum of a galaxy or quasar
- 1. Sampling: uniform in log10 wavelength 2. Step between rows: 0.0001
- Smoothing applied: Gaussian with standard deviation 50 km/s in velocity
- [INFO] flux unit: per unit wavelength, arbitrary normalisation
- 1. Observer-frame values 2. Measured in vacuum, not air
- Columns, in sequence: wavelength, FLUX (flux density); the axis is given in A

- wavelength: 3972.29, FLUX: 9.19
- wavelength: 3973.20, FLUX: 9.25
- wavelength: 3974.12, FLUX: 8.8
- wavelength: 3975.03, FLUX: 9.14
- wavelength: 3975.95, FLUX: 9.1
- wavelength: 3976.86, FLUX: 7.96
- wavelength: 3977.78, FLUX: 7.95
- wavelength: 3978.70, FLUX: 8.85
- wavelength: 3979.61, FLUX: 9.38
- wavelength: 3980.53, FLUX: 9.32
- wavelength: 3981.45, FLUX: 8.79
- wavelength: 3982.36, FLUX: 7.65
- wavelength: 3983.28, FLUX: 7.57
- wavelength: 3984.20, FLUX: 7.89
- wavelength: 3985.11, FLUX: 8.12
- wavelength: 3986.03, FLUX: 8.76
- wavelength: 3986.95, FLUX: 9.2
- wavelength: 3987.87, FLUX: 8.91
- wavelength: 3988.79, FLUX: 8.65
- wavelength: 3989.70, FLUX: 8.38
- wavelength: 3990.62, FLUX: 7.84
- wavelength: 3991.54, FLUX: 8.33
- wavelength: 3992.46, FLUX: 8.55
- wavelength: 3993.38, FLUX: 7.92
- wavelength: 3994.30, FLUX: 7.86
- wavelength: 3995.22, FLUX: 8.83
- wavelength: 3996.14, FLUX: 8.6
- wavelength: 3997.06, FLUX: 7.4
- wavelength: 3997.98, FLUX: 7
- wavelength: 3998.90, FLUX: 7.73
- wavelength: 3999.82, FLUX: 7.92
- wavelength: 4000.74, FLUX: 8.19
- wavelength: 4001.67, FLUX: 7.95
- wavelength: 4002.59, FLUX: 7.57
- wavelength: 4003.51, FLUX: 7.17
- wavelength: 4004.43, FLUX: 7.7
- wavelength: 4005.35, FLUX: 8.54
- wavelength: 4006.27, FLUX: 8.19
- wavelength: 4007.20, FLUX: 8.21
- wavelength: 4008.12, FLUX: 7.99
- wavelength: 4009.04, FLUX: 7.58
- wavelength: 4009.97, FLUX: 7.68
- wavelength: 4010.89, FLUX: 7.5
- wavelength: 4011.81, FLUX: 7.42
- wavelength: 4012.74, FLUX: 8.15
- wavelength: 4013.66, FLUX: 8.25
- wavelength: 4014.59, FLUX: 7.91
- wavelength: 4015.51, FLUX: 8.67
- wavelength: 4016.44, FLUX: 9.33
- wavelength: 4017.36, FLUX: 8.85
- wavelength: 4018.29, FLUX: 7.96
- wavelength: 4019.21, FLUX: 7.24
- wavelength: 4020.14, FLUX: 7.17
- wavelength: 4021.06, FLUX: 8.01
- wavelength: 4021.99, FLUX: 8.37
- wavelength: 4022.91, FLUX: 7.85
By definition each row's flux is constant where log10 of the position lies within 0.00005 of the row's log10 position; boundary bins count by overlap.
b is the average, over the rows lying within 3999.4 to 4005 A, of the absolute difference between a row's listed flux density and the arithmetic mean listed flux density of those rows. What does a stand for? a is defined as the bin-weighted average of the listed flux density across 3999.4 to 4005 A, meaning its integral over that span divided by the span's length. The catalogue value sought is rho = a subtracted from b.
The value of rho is -7.49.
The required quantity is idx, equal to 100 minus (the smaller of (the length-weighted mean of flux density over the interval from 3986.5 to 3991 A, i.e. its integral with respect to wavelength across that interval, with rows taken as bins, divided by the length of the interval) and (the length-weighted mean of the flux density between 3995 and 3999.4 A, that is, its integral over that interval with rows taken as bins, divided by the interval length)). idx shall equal 92.13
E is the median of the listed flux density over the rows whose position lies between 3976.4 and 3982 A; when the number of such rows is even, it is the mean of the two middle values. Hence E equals 8.82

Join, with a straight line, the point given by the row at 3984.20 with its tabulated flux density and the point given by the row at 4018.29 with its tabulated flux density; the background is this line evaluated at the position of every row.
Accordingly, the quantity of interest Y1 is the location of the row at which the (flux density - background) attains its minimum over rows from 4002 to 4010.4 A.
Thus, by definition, 4003.51 A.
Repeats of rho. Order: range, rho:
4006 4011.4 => -7.57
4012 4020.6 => -7.60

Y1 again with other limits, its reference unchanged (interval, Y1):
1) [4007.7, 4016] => 4011.81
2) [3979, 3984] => 3983.28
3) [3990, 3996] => 3990.62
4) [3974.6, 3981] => 3977.78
